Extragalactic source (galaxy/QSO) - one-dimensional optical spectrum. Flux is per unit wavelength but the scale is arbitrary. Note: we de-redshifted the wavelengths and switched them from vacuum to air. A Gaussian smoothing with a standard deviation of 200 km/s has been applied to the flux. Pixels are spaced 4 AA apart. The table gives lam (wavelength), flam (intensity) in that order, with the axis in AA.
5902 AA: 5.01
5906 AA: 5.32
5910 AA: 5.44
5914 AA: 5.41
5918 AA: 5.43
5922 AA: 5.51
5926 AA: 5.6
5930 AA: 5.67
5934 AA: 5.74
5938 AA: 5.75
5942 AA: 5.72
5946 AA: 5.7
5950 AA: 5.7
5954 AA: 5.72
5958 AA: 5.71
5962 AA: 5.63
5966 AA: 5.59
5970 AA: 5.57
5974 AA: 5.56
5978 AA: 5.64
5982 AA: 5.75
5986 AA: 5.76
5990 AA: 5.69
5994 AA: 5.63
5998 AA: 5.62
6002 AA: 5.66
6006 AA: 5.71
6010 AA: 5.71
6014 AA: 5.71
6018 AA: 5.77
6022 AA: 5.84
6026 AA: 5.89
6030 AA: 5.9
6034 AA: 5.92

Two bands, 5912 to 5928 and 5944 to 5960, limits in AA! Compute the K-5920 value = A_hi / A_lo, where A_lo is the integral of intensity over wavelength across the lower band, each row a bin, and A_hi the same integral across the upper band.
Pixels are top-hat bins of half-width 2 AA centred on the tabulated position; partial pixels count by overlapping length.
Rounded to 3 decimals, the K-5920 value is 1.040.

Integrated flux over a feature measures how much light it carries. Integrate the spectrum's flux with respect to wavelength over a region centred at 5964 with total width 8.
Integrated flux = 44.9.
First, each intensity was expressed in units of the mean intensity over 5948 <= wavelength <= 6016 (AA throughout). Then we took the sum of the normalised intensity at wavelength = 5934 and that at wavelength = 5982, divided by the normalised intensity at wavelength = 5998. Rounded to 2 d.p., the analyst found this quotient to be 2.04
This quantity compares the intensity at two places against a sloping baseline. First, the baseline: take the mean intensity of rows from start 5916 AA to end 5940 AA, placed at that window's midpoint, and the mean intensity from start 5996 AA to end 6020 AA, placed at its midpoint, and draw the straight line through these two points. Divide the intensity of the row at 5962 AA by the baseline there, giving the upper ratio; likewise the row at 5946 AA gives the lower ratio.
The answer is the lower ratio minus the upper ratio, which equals 0.015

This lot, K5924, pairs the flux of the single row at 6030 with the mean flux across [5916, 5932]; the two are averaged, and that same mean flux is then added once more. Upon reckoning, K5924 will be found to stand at 11.3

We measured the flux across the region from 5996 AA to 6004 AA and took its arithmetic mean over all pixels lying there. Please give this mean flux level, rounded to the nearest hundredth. 5.64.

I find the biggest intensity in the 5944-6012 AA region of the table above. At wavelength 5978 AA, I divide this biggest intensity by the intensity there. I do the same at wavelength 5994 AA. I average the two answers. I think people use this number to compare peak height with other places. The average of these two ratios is 1.02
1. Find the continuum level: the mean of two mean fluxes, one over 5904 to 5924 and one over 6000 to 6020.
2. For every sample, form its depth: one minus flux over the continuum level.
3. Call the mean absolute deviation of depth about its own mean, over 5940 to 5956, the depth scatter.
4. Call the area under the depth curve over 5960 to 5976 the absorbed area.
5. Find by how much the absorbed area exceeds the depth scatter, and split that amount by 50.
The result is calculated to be -0.0012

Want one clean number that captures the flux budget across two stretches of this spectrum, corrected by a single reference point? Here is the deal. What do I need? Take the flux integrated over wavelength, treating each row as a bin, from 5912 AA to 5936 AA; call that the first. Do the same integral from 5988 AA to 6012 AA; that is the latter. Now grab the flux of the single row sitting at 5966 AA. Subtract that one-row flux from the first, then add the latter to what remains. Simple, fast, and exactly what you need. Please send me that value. 264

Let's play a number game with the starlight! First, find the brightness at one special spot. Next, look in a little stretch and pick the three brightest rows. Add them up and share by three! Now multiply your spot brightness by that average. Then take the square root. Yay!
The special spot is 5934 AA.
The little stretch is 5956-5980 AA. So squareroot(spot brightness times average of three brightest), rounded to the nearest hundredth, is 5.70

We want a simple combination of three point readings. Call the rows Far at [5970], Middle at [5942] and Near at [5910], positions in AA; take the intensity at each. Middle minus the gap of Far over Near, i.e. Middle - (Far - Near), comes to 5.59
